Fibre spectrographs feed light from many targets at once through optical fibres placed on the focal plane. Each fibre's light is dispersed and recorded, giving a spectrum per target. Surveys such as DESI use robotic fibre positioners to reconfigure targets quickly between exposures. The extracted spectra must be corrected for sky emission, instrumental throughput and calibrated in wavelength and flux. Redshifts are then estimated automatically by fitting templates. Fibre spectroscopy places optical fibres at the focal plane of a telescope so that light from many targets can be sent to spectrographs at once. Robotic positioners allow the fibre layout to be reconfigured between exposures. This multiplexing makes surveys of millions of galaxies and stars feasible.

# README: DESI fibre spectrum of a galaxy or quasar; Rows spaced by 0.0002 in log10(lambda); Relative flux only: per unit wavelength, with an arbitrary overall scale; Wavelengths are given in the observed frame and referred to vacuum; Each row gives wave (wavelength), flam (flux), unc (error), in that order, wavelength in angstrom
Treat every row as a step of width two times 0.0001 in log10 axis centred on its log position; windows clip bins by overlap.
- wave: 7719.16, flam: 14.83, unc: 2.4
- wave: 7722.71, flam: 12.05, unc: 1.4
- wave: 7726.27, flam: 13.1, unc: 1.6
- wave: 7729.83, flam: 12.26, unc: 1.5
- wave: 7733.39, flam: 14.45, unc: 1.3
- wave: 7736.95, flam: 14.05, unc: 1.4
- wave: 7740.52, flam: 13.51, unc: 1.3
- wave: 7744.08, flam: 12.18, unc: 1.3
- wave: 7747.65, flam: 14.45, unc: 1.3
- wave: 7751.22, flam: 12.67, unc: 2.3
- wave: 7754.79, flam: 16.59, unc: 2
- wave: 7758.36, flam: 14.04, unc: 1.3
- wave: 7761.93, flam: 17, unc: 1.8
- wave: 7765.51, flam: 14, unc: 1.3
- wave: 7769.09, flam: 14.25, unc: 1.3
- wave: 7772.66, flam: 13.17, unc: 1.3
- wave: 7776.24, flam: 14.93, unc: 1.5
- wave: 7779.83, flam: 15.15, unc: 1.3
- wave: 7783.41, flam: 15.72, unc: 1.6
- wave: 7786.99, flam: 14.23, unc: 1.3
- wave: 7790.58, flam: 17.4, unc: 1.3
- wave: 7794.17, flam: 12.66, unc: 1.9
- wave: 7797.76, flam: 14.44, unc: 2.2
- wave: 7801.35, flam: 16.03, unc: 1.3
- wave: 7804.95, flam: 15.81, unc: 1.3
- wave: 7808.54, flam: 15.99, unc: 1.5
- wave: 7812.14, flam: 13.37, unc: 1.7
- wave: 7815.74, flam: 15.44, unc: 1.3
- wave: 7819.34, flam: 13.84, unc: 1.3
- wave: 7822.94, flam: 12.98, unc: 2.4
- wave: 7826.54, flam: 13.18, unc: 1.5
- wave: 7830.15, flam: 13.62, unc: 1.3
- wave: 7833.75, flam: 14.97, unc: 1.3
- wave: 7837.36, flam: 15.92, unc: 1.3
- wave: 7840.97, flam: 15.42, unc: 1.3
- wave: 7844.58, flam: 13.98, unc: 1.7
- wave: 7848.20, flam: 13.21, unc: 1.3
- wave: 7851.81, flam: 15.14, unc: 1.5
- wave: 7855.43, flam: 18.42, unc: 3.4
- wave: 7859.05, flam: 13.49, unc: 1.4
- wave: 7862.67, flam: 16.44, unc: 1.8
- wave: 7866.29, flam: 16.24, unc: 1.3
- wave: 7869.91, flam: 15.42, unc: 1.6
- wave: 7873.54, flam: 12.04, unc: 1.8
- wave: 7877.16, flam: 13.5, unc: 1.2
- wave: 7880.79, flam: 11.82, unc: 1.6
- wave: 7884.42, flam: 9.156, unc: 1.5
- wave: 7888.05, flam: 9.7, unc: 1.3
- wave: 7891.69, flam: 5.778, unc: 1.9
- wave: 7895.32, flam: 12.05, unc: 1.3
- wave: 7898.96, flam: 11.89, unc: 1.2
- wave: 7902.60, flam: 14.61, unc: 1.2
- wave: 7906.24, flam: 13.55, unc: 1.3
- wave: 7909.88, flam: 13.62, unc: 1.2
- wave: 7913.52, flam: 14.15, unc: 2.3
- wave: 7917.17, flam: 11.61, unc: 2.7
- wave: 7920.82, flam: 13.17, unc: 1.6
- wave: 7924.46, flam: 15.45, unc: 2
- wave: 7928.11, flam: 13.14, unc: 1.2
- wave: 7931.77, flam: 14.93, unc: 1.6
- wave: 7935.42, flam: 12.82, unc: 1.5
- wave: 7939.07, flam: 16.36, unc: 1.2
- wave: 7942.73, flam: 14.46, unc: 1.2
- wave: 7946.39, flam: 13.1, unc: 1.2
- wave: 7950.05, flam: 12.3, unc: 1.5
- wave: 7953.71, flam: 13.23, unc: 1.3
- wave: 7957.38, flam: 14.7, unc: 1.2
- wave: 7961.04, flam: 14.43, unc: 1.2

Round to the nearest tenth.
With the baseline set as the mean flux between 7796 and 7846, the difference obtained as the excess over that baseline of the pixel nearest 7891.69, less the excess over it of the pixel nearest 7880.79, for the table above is -6.0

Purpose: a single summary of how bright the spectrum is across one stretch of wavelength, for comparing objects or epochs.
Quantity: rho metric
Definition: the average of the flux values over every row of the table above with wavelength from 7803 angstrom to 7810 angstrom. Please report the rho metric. 15.9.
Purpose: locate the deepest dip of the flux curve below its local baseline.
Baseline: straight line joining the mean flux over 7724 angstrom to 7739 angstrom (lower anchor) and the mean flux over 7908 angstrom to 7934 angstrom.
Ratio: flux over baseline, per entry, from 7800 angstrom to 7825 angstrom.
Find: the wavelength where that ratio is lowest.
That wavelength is 7822.94 angstrom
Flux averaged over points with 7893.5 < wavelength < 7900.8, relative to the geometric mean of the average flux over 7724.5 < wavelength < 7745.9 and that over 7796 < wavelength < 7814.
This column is 0.85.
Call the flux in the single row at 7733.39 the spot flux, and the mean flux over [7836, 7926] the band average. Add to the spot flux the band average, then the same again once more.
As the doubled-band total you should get 41.3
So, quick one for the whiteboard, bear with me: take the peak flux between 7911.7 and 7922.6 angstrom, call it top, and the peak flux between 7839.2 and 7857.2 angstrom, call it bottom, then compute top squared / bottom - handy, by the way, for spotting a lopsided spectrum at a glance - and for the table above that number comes 11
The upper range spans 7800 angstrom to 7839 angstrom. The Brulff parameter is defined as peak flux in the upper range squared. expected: 257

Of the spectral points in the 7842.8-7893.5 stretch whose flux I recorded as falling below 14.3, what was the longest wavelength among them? 7891.69 angstrom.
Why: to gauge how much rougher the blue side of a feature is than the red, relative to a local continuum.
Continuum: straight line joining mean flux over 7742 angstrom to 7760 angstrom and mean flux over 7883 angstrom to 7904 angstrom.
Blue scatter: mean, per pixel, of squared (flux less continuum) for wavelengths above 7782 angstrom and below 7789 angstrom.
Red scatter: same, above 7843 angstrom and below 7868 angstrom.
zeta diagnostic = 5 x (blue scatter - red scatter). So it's -71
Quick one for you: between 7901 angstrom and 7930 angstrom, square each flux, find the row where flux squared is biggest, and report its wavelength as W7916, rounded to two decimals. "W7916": 7924.46 angstrom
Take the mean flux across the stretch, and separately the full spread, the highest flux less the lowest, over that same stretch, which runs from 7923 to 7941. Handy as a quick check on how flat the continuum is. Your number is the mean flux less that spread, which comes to 11.0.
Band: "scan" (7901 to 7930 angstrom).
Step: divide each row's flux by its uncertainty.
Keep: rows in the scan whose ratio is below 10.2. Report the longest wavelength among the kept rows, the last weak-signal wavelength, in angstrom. 7924.46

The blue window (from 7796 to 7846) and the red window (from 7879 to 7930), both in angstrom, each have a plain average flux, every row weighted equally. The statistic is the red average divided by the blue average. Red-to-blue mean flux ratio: 0.83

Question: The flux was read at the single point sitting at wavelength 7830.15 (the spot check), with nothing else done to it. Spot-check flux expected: 13.62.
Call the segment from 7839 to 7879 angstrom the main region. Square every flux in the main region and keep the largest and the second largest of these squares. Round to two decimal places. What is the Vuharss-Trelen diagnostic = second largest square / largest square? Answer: 0.80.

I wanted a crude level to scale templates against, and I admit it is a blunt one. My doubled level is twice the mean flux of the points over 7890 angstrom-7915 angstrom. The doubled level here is 24.5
